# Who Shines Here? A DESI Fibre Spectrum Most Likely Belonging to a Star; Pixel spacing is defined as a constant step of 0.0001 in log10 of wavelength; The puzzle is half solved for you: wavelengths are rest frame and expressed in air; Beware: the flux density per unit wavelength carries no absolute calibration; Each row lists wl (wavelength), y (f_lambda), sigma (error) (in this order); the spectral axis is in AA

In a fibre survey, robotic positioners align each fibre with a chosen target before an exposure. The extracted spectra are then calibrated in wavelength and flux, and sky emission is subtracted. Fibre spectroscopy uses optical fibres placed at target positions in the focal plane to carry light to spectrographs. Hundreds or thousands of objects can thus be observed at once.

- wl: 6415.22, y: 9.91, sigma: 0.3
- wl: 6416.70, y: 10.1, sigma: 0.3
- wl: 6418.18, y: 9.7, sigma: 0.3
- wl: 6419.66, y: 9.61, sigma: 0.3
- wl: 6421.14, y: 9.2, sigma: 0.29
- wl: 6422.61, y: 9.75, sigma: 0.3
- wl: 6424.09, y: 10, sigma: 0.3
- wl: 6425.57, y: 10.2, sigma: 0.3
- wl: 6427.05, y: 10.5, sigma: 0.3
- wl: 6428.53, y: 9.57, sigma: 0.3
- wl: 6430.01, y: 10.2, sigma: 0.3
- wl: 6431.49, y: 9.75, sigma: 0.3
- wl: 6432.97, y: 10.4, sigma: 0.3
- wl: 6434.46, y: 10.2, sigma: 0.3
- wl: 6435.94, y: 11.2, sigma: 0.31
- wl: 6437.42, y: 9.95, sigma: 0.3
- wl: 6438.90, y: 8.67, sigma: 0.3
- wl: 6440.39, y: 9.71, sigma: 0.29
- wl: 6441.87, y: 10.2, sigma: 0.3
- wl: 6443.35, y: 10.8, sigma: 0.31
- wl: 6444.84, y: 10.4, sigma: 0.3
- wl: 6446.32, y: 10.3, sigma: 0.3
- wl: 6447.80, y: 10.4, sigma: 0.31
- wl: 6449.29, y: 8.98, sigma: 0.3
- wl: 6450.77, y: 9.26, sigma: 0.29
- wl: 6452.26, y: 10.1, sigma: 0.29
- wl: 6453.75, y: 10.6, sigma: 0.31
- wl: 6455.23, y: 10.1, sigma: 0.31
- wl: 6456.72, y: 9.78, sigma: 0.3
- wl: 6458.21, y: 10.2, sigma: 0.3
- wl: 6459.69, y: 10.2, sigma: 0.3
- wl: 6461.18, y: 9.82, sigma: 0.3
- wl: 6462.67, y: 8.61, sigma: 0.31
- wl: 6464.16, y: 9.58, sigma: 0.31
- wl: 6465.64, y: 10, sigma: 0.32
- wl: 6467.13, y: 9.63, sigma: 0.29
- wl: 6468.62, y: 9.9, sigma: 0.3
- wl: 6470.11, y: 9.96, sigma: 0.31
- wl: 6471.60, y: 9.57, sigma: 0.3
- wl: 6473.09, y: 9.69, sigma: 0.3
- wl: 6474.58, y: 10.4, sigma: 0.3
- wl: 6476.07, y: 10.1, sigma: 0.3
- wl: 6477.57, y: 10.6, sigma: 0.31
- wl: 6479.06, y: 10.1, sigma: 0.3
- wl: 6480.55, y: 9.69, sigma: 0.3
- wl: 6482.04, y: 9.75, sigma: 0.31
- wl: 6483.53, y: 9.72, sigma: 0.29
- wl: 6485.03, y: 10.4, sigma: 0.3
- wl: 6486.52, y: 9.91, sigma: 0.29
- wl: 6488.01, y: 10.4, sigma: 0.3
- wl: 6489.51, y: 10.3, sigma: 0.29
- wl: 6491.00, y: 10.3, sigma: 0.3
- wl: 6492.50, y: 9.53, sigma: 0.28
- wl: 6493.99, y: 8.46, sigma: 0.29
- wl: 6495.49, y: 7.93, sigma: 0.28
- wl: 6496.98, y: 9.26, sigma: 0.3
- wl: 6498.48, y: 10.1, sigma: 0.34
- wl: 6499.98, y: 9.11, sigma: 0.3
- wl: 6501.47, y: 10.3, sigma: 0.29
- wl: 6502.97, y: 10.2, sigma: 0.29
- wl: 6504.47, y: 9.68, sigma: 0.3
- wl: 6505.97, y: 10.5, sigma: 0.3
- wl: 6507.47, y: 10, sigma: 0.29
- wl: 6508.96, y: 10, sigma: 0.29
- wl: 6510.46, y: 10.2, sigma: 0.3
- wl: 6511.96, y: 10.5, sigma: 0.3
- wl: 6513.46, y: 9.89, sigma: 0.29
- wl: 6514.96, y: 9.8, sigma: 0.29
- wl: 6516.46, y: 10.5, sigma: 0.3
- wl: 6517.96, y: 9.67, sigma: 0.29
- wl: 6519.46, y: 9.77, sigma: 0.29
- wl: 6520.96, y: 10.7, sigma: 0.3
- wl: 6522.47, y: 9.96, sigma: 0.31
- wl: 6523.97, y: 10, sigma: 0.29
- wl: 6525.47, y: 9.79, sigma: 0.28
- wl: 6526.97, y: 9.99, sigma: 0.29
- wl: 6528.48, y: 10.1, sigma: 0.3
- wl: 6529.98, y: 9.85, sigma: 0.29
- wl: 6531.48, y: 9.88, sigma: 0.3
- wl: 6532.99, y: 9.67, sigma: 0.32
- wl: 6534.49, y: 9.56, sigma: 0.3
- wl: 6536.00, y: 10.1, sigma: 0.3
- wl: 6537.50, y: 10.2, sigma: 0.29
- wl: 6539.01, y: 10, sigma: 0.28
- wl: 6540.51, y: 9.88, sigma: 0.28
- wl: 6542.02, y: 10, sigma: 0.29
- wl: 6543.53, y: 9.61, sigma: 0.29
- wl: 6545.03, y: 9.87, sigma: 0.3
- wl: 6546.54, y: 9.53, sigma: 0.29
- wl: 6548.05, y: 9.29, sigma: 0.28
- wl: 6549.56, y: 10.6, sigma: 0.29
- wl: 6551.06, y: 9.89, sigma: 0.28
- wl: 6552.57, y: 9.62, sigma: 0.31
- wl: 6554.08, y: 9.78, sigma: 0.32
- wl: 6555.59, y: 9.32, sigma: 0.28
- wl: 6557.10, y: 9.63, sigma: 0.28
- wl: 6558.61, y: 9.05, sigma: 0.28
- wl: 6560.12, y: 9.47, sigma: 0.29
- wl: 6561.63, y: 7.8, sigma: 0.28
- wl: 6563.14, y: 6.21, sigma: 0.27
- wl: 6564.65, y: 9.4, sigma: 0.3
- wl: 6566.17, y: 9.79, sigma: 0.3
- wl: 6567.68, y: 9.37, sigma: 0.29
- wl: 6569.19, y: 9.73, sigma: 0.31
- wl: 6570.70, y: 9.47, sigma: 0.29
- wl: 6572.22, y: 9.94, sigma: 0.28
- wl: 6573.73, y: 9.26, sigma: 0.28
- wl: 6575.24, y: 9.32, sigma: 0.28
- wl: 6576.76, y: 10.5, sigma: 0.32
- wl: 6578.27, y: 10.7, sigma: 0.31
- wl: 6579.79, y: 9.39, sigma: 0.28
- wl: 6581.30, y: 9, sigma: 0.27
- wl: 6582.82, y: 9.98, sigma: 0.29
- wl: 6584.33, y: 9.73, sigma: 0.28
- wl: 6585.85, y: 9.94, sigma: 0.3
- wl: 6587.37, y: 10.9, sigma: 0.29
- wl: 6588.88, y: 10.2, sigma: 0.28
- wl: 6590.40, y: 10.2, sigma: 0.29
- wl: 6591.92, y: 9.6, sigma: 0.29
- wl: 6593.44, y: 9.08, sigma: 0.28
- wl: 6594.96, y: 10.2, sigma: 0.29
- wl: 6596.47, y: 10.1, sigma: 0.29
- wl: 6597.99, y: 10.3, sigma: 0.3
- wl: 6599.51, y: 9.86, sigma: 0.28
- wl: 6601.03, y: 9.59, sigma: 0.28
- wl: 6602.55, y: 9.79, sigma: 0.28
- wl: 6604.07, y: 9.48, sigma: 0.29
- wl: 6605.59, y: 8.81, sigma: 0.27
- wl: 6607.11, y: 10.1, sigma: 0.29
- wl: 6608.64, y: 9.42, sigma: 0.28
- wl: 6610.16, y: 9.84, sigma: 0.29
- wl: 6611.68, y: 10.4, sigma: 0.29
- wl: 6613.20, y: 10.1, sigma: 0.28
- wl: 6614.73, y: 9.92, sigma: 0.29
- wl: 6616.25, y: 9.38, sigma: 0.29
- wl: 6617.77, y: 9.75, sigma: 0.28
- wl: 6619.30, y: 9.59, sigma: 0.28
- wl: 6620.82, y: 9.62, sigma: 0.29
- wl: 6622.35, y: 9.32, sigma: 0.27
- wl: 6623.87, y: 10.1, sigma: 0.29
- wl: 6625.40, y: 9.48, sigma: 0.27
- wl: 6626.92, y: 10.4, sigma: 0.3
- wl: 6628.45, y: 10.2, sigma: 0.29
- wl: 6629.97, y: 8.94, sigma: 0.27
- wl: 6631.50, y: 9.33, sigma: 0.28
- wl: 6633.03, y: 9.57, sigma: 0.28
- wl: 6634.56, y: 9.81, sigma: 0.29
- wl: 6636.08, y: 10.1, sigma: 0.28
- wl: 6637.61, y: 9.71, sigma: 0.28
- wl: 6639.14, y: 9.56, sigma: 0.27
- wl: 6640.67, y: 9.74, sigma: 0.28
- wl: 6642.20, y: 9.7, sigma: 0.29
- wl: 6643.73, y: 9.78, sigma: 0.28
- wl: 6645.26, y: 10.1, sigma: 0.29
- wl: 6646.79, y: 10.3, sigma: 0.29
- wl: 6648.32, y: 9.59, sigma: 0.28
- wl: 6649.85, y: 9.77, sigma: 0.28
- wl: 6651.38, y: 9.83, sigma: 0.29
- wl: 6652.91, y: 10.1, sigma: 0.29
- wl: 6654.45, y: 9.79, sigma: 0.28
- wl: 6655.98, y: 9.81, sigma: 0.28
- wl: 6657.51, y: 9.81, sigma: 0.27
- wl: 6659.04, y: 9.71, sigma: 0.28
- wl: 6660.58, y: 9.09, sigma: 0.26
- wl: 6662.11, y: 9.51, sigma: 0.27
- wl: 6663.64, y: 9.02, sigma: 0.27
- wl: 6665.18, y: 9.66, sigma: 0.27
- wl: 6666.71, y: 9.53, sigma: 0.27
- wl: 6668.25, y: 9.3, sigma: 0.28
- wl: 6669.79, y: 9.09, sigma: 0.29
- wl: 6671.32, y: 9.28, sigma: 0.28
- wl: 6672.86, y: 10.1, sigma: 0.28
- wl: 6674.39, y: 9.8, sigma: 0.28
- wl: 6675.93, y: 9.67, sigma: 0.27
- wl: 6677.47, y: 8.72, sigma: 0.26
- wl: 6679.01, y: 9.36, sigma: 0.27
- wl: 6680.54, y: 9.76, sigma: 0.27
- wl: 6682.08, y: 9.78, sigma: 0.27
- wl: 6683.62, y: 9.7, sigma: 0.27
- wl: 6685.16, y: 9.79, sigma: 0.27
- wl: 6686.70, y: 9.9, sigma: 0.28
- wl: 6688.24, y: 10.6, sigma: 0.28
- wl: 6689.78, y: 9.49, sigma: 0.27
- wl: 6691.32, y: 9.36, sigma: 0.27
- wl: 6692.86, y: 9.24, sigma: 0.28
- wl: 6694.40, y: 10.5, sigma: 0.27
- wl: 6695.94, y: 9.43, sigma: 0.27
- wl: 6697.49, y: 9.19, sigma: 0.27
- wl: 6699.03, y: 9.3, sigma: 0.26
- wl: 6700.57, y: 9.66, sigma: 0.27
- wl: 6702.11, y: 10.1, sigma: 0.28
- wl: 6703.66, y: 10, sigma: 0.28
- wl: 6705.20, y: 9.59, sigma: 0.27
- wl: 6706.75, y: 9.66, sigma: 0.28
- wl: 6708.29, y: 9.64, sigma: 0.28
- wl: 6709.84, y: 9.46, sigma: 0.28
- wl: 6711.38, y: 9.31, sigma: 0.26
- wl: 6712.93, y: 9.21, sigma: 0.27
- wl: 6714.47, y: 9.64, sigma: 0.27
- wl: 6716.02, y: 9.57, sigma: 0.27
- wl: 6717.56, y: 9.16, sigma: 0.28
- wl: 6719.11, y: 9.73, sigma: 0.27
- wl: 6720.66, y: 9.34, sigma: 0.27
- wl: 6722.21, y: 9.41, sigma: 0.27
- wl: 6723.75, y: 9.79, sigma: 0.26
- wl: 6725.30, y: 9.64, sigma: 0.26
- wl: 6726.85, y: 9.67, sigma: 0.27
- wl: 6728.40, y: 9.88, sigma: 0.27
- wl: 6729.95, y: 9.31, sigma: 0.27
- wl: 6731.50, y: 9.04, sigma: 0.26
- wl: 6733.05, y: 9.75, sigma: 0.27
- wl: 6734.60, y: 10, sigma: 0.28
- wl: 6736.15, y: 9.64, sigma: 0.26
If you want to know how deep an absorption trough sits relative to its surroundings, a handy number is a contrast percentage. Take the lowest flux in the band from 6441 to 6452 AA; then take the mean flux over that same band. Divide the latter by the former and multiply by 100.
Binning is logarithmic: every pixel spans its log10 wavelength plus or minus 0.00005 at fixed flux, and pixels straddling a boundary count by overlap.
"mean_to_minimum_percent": 112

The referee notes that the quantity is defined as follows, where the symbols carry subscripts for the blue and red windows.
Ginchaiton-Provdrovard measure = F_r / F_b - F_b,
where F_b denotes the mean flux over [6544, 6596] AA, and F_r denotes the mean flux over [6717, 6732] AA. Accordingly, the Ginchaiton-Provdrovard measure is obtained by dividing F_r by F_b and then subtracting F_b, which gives -8.59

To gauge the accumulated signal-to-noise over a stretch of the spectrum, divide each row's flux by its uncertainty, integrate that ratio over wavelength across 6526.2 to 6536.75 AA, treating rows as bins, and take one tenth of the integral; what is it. 35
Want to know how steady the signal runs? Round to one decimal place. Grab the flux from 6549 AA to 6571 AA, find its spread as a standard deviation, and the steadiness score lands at 1.0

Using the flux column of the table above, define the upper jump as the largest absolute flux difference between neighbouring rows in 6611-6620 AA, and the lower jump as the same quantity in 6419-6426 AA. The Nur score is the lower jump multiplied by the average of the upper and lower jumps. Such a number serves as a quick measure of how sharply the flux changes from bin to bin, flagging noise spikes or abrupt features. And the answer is 0.30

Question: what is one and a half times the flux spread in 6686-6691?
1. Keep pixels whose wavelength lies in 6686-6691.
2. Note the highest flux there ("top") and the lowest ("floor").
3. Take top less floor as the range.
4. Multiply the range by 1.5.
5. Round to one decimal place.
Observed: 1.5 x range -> 1.7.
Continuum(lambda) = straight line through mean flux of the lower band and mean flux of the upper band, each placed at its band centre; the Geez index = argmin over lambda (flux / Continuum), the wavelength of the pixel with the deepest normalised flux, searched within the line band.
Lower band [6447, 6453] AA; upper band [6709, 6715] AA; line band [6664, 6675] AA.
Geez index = 6669.79 AA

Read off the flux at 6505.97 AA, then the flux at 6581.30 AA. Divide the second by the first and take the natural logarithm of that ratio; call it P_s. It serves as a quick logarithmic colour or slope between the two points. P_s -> -0.15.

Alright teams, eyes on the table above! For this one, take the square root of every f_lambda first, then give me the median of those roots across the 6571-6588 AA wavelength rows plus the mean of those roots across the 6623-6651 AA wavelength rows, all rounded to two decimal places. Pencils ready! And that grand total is 6.28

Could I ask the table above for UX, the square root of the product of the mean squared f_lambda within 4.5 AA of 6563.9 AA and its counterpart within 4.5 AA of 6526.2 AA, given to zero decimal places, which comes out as 87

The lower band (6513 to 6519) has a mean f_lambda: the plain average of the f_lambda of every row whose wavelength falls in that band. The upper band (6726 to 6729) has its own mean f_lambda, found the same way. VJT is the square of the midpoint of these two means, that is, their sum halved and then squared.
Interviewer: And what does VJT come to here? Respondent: 97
